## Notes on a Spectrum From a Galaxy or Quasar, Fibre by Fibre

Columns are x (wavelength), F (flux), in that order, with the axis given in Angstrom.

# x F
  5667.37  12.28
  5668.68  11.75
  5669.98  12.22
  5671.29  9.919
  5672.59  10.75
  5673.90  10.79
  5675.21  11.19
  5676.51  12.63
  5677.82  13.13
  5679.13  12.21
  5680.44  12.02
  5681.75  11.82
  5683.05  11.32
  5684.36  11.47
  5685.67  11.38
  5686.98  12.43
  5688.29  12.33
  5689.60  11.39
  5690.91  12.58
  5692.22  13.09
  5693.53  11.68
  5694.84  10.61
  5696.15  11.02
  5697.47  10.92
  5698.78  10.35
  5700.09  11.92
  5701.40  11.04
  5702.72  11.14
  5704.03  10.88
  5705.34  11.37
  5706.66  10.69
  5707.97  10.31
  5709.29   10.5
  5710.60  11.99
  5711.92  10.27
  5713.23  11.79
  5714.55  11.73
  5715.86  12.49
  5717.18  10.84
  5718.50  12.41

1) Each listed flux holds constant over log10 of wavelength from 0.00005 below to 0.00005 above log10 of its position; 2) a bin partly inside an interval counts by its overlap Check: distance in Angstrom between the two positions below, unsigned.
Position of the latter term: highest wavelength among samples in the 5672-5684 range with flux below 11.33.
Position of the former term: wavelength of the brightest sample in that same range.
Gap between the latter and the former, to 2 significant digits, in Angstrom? 5.2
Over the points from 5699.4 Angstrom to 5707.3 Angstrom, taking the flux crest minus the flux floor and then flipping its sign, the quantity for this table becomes -1.23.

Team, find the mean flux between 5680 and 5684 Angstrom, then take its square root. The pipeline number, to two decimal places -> 3.42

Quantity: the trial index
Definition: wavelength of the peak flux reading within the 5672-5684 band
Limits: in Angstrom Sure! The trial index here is 5677.82 Angstrom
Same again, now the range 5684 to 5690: 5686.98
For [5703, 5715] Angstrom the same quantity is 5710.60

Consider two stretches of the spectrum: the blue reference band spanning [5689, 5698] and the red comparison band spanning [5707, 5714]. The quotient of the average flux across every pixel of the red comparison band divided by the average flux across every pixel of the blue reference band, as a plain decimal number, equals 0.94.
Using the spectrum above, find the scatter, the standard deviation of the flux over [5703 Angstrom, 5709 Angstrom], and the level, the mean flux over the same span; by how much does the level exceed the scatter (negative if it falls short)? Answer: 10.4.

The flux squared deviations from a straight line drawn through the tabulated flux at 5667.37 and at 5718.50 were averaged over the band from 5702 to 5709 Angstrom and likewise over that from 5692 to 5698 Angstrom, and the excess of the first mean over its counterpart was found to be 0.8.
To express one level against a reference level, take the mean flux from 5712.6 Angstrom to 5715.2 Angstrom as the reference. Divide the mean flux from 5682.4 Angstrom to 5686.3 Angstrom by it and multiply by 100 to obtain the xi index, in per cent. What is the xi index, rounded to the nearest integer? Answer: 97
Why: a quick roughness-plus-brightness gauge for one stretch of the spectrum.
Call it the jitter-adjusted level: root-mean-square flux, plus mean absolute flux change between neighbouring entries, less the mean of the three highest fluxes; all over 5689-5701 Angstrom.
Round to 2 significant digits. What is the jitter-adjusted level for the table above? -0.14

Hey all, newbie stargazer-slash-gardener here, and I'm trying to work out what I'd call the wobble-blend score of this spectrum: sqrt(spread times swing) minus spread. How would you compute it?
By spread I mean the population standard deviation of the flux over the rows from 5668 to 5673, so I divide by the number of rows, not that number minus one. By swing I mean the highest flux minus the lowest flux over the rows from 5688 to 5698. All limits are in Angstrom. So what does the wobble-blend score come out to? 0.60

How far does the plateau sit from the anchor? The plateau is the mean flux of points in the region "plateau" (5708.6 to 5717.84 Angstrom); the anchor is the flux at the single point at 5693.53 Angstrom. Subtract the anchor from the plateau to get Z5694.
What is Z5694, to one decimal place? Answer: -0.3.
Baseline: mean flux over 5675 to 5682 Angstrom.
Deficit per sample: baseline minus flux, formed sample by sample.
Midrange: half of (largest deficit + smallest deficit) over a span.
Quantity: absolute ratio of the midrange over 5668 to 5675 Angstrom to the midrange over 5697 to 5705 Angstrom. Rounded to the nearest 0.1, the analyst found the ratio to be 1.1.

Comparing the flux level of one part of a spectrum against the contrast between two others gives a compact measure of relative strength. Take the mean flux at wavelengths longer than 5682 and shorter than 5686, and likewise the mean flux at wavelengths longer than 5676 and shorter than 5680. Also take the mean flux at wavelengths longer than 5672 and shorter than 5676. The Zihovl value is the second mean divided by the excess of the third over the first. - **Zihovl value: -26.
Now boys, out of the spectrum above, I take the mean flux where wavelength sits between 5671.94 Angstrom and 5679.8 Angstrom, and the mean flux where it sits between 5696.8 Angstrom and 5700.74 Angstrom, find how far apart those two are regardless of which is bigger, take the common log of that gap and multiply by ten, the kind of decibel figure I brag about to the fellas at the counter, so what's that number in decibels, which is -1.4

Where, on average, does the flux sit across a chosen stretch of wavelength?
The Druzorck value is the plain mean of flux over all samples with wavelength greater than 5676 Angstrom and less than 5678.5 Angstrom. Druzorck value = 12.9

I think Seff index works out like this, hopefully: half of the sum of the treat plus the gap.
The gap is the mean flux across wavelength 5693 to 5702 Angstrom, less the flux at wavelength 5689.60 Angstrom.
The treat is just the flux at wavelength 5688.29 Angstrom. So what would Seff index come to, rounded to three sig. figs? 6.01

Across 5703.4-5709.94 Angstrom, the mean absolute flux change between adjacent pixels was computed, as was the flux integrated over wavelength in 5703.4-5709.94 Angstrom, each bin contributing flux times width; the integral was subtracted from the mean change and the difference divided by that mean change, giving -161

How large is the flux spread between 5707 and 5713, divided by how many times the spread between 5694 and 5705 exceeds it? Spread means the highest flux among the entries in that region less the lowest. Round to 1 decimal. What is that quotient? 1.9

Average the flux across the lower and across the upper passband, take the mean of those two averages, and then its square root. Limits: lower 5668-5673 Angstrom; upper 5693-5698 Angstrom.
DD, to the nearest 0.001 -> 3.333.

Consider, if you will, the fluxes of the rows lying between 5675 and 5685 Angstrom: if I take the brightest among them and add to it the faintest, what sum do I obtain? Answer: 24.3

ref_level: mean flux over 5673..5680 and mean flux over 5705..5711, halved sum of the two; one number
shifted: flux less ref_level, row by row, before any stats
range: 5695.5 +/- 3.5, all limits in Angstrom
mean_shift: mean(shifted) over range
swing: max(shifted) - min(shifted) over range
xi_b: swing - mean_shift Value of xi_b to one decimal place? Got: 2.9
